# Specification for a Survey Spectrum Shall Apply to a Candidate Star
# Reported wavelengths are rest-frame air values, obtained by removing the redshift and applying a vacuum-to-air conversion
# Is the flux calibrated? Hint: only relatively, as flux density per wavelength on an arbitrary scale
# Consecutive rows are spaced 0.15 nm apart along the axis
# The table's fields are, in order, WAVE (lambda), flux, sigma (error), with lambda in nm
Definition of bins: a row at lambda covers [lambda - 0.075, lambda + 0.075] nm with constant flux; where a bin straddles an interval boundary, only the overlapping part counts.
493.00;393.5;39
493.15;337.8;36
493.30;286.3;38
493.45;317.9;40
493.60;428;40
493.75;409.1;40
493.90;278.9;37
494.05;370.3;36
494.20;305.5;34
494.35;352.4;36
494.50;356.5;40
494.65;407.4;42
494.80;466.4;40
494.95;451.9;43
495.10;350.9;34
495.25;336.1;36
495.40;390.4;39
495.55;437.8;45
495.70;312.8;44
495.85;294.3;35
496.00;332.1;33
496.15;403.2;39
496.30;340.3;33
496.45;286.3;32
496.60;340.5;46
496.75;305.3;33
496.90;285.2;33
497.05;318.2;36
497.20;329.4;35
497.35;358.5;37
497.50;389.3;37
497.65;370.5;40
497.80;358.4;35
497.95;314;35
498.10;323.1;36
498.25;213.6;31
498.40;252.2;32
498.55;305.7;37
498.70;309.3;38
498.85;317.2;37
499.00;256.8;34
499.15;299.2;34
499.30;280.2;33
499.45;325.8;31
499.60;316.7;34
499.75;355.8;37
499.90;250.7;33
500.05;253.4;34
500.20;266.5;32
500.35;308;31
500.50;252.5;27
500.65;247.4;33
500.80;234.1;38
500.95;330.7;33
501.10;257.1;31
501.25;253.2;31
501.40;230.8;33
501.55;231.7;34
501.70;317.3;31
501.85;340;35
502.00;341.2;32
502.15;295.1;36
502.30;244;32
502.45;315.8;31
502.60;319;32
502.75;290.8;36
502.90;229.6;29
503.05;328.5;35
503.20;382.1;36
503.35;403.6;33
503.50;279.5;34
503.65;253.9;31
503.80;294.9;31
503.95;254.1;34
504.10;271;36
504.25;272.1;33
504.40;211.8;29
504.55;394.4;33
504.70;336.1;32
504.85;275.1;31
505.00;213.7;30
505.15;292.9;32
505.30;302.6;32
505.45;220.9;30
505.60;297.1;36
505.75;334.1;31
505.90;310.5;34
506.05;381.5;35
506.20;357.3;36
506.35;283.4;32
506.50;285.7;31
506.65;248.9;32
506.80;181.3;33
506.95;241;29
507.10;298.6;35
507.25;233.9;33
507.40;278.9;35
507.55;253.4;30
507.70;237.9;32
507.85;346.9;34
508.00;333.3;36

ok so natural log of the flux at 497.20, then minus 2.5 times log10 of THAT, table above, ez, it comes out -1.91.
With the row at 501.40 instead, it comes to -1.84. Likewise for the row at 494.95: -1.97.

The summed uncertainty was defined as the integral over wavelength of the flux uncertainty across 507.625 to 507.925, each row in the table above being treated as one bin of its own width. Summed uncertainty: 9.9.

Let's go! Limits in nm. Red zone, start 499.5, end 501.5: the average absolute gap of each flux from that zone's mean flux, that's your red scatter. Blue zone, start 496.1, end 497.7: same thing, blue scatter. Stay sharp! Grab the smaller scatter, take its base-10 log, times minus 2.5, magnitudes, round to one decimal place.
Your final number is -3.7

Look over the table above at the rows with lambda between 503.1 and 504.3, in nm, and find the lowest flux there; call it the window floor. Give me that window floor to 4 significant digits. 253.9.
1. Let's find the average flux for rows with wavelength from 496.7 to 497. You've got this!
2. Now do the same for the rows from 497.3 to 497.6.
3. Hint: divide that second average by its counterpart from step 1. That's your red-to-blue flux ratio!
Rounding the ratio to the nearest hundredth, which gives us 1.27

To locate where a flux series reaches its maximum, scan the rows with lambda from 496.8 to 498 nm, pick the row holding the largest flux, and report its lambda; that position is 497.50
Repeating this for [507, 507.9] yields 507.85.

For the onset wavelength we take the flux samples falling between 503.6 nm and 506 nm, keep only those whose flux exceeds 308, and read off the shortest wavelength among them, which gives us 504.55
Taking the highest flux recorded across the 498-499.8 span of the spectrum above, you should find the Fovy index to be 355.8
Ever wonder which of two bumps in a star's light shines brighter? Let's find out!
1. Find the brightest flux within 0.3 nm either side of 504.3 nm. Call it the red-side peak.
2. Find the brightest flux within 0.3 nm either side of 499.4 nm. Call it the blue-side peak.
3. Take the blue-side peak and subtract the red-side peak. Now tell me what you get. -69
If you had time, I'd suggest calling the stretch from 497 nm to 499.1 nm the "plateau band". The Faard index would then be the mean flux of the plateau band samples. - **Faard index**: 315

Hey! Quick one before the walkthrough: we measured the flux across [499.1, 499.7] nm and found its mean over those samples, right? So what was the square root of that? 17.5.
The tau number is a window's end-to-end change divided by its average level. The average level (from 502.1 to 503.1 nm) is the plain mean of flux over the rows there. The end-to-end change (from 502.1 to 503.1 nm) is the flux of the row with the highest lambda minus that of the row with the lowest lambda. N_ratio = 0.12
